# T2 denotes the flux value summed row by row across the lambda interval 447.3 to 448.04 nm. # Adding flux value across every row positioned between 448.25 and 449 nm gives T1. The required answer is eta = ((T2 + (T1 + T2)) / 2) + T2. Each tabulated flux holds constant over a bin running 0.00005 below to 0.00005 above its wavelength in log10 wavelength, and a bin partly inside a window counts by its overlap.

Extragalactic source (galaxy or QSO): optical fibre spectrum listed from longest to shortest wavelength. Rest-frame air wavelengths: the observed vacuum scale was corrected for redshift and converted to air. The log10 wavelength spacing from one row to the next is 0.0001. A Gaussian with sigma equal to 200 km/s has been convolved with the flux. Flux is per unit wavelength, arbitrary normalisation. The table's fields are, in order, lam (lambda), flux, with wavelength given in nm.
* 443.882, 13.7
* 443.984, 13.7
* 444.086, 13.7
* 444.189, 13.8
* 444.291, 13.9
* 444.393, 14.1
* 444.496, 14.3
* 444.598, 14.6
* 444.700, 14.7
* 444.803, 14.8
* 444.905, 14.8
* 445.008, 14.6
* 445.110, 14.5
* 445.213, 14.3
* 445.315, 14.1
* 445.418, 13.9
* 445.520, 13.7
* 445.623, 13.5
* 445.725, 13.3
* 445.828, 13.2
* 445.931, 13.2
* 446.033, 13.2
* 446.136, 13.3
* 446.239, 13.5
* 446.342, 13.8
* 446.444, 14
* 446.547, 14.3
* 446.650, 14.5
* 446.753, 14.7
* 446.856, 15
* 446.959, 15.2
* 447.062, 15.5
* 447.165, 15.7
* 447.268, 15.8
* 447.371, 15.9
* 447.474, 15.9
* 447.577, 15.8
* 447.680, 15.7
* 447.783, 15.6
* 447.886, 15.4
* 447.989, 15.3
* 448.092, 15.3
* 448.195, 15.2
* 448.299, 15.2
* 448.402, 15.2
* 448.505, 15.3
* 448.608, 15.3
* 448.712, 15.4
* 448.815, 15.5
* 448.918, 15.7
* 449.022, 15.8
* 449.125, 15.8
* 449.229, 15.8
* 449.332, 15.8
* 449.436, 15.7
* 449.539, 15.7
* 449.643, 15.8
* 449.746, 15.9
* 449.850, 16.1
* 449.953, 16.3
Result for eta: 273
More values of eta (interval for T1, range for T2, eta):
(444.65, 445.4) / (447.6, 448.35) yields 266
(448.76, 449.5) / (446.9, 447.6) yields 275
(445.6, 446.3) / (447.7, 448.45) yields 261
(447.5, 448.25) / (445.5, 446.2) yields 241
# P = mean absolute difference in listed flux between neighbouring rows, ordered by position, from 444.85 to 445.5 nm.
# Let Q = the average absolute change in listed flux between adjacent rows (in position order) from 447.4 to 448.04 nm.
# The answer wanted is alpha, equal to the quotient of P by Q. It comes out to 1.5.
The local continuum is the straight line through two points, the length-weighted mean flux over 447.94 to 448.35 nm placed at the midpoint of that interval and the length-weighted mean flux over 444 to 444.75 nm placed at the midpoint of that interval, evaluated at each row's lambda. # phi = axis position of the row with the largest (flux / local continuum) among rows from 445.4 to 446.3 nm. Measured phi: 445.418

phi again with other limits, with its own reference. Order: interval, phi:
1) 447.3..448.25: 447.371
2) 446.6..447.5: 447.371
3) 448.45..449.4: 449.022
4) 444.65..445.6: 444.803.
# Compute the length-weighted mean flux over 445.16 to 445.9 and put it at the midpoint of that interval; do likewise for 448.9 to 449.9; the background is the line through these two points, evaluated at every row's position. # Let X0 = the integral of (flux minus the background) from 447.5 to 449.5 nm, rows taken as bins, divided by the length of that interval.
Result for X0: 0.21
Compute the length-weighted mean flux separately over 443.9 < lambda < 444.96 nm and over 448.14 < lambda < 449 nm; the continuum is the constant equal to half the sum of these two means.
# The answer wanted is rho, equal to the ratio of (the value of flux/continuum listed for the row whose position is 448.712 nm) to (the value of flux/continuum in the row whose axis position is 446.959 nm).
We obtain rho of 1.01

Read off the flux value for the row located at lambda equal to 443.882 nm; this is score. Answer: 13.7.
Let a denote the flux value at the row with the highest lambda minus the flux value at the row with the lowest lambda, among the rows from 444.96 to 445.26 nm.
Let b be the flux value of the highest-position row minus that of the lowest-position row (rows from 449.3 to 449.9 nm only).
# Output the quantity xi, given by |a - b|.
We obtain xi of 0.6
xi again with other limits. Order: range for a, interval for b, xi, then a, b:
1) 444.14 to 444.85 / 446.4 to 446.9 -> 0.0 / 1.0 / 1.0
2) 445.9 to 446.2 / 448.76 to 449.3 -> 0.2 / 0.1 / 0.3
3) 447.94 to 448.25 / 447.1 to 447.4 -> 0.3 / -0.1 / 0.2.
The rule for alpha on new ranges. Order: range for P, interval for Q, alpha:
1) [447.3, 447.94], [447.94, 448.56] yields 2.5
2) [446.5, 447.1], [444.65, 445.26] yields 2.0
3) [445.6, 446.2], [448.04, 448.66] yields 2.0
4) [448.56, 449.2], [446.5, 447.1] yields 0.4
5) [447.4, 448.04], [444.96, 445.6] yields 0.7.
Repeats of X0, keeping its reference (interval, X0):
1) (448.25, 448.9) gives -0.02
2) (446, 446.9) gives -0.15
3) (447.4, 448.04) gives 0.74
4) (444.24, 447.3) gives 0.43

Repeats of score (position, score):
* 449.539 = 15.7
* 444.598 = 14.6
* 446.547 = 14.3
